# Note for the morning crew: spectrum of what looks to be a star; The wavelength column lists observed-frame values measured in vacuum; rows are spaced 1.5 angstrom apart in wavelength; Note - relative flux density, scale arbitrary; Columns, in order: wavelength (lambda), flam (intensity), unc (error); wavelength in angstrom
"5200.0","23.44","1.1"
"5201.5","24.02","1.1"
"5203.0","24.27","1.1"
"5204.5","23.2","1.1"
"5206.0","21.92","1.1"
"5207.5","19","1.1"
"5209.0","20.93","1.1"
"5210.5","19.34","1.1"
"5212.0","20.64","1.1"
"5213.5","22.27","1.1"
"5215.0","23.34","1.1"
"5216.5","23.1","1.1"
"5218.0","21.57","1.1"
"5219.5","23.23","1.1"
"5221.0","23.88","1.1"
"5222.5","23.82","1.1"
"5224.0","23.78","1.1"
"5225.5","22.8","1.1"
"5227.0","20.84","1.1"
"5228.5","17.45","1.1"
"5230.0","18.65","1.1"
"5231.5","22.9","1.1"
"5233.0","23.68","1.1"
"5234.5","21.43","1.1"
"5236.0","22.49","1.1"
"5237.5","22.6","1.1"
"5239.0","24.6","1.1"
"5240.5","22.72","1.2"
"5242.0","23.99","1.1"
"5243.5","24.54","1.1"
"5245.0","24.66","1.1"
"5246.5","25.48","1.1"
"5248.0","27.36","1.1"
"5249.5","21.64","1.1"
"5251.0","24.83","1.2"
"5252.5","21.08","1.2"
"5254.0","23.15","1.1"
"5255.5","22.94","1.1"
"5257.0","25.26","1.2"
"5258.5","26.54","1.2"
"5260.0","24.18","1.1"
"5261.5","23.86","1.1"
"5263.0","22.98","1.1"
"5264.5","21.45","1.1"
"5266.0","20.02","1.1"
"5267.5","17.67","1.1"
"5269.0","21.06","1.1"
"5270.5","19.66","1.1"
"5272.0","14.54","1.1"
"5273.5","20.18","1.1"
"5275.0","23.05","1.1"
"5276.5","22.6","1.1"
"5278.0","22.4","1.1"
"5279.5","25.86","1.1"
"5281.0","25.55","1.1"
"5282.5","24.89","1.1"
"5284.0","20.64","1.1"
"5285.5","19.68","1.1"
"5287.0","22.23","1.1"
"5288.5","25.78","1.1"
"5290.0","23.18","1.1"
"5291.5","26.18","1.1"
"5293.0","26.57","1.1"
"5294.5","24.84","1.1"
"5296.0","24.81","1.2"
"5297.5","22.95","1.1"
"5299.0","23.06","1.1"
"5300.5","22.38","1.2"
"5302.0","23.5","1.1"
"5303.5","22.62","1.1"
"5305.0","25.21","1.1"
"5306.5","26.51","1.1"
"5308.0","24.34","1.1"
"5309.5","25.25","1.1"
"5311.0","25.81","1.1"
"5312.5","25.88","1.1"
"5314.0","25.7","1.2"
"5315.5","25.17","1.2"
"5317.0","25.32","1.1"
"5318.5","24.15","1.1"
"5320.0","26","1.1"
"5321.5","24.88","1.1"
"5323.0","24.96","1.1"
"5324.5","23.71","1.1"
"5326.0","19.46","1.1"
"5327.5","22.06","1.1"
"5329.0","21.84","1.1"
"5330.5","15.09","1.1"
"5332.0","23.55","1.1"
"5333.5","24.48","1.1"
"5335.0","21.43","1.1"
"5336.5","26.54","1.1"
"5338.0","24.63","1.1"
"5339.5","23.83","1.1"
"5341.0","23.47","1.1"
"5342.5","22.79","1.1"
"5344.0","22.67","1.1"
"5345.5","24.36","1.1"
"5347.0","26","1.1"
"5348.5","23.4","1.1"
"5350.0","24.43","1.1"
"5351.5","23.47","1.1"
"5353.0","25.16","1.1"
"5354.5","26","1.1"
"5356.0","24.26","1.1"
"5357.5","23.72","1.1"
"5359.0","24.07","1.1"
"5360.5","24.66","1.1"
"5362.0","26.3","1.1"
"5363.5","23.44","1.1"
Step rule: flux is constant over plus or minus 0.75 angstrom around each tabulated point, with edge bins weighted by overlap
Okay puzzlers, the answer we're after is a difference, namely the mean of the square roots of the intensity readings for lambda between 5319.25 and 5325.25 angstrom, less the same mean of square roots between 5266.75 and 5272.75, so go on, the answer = 0.73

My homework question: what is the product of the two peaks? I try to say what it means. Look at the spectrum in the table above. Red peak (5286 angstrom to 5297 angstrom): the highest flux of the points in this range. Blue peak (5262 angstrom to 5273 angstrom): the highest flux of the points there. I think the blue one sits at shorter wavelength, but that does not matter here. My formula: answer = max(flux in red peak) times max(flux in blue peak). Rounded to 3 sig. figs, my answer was 611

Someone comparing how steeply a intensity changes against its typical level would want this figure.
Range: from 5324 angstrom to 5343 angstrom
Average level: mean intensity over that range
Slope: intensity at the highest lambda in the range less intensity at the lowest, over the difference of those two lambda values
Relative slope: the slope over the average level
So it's -0.0023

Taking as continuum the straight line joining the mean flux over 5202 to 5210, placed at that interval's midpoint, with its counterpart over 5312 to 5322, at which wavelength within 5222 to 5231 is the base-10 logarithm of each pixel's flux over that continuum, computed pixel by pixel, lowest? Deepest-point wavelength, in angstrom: 5228.5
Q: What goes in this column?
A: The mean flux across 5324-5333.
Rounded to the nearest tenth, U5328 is 21.0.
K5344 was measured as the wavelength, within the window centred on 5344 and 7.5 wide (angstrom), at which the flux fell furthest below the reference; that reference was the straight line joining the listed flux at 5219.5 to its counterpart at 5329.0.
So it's 5344.0 angstrom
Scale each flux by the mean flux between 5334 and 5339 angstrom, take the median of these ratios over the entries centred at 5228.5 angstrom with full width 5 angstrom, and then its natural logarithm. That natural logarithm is -0.26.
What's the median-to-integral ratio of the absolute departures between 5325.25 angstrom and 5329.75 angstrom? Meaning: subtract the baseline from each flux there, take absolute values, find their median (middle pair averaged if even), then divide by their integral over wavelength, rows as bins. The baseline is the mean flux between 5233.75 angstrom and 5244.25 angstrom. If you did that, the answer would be 0.15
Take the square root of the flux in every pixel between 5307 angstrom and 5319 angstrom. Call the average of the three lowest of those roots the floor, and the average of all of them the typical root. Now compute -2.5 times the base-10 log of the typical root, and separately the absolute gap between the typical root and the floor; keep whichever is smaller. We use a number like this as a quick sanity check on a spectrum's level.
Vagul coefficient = -1.75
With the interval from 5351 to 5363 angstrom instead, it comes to -1.74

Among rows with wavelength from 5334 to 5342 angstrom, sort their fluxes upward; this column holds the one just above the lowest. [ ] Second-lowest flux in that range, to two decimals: 23.47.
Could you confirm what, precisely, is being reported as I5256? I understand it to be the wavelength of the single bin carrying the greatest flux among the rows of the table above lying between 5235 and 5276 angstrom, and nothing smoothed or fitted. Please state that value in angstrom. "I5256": 5248.0 angstrom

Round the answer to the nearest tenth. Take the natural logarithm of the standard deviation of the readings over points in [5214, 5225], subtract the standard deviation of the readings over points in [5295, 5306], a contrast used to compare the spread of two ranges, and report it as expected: -1.3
